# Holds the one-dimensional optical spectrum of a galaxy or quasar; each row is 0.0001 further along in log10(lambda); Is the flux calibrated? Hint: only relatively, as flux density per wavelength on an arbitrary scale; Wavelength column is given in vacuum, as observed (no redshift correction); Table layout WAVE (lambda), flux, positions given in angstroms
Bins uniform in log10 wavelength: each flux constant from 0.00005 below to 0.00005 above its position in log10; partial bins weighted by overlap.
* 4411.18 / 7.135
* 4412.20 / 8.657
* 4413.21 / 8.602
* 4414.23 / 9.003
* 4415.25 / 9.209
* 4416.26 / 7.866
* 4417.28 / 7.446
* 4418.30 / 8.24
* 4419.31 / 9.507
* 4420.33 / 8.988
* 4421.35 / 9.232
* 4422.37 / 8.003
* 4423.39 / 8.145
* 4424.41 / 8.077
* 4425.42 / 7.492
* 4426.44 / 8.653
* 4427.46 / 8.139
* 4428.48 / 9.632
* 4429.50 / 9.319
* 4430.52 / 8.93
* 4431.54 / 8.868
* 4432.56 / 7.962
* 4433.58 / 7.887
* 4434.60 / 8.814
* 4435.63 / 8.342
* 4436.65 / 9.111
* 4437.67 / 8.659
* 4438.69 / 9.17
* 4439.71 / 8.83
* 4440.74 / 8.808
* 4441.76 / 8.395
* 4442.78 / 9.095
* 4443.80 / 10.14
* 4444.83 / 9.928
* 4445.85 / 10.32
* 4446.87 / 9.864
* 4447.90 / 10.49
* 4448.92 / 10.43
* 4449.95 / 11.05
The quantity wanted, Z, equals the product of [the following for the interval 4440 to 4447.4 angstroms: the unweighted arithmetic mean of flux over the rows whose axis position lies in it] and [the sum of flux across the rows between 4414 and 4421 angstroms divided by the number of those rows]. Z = 81.8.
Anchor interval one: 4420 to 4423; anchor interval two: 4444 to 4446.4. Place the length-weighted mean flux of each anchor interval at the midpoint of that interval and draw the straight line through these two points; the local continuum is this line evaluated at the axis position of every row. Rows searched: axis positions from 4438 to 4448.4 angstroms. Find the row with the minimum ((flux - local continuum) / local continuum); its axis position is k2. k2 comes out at 4441.76 angstroms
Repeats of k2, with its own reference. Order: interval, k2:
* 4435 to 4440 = 4435.63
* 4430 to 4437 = 4433.58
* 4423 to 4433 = 4425.42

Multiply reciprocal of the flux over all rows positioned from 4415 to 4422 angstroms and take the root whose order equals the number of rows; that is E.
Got 0.116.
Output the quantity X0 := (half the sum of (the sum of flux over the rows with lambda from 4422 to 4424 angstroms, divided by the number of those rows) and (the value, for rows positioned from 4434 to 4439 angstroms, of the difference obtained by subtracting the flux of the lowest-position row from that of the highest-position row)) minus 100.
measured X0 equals -95.8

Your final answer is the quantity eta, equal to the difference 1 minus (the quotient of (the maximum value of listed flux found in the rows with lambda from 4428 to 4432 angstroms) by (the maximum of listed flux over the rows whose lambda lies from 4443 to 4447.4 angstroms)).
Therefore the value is 0.07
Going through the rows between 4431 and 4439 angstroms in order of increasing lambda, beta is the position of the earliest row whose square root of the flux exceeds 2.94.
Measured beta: 4431.54 angstroms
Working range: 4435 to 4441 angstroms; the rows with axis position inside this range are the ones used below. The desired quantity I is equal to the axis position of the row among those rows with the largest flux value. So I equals 4438.69 angstroms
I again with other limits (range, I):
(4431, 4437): 4436.65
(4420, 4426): 4421.35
